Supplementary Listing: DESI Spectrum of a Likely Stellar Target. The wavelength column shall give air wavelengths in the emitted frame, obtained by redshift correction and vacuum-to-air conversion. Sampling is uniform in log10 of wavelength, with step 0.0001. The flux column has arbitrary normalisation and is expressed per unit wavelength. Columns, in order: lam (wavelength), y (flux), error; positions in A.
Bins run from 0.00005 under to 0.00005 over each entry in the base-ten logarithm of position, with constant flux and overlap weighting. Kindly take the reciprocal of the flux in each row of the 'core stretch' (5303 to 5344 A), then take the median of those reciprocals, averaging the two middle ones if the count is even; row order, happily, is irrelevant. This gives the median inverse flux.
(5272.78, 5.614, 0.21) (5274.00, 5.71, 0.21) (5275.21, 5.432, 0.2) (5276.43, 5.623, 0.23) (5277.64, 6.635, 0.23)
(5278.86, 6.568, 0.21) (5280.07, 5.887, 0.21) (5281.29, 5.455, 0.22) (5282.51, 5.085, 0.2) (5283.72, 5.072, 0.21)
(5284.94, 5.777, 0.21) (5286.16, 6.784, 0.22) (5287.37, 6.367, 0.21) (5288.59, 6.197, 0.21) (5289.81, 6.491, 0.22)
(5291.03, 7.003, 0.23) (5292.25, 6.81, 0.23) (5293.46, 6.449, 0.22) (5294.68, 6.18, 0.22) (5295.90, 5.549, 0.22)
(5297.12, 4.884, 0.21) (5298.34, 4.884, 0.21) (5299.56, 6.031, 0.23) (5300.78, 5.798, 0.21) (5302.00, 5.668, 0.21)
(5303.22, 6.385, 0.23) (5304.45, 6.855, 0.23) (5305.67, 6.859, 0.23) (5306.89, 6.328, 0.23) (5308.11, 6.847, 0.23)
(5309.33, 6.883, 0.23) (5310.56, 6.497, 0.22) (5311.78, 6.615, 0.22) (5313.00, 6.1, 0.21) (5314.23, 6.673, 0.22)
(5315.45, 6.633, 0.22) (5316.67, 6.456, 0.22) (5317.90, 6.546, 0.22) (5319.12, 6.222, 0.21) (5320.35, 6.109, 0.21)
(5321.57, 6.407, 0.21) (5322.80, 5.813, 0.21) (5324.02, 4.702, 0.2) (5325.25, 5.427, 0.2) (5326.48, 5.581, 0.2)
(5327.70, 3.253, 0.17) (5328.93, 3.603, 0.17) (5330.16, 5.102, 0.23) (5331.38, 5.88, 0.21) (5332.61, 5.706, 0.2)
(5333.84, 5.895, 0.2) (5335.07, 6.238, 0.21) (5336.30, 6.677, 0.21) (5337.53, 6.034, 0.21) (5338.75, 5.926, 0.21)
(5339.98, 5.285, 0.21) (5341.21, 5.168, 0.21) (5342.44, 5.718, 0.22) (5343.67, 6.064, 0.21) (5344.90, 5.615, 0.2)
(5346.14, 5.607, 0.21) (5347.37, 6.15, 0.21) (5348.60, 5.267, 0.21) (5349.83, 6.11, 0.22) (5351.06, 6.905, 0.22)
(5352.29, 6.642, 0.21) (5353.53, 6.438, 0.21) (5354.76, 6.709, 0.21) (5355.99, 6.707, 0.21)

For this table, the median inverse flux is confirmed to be 0.164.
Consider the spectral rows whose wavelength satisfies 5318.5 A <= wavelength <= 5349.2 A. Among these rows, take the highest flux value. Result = 6.677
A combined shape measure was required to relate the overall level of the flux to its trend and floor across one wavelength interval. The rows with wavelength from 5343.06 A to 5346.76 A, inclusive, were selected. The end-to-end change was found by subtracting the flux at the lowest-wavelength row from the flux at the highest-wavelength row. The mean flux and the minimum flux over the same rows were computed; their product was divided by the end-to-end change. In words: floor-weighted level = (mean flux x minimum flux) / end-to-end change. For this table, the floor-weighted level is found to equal -71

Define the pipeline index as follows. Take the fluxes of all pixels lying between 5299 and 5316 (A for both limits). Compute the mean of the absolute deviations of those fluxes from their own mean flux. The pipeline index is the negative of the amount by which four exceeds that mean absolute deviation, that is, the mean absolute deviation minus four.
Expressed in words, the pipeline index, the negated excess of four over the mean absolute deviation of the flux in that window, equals -3.7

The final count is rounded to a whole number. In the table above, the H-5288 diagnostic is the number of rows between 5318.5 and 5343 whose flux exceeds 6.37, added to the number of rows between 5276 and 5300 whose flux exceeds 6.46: 8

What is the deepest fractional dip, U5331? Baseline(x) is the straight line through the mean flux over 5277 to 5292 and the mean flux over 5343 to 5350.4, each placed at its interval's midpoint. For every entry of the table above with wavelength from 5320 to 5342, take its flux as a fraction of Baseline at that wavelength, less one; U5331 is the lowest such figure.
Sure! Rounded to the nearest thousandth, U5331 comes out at -0.448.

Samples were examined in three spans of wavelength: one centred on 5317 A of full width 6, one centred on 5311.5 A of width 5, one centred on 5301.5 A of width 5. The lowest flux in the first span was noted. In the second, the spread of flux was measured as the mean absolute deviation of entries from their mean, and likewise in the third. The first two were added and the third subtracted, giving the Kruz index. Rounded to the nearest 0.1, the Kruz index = 6.2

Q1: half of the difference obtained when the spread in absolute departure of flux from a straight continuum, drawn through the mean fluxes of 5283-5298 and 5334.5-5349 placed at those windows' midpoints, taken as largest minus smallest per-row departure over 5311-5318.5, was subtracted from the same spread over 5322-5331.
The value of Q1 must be 1.0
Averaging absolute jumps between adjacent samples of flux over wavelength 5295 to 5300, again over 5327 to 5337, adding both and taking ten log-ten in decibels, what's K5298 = 0.6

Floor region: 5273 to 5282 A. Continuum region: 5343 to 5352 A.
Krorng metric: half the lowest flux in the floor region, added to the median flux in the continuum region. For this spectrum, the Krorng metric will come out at 8.78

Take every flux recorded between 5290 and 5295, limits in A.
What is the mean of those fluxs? 6.6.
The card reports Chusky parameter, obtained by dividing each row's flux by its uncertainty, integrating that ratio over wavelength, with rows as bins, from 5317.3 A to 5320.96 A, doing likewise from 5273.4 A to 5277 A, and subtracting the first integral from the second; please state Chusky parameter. -13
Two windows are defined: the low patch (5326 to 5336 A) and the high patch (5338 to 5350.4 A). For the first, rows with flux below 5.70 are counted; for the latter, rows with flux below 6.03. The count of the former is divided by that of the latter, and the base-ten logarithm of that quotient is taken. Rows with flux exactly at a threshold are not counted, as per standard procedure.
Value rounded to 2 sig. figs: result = -0.24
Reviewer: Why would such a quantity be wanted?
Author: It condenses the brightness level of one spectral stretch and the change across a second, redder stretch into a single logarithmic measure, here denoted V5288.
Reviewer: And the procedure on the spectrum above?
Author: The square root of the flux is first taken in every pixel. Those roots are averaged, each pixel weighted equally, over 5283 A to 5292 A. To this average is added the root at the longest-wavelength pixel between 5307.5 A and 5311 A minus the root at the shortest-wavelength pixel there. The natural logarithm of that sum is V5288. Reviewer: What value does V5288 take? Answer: 0.887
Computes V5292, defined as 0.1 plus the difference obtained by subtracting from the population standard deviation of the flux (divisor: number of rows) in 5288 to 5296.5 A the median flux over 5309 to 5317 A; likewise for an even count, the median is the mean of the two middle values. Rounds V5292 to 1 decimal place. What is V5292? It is -6.1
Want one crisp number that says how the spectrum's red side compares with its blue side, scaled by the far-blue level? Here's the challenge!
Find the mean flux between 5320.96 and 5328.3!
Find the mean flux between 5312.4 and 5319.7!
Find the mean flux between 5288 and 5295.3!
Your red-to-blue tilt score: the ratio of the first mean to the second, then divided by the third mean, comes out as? 0.12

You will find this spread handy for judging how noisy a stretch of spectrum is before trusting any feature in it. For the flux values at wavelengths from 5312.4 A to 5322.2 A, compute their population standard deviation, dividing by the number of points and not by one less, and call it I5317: 0.21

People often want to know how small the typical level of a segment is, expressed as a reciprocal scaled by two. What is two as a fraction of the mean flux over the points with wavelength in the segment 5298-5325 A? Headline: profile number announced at 0.320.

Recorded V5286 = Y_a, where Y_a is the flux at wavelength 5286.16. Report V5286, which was 6.784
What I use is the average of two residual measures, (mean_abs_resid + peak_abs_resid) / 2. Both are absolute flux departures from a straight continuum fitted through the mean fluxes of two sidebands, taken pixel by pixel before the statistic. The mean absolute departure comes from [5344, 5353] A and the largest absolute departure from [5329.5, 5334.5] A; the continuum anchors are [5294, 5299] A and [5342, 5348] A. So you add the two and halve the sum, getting 0.53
